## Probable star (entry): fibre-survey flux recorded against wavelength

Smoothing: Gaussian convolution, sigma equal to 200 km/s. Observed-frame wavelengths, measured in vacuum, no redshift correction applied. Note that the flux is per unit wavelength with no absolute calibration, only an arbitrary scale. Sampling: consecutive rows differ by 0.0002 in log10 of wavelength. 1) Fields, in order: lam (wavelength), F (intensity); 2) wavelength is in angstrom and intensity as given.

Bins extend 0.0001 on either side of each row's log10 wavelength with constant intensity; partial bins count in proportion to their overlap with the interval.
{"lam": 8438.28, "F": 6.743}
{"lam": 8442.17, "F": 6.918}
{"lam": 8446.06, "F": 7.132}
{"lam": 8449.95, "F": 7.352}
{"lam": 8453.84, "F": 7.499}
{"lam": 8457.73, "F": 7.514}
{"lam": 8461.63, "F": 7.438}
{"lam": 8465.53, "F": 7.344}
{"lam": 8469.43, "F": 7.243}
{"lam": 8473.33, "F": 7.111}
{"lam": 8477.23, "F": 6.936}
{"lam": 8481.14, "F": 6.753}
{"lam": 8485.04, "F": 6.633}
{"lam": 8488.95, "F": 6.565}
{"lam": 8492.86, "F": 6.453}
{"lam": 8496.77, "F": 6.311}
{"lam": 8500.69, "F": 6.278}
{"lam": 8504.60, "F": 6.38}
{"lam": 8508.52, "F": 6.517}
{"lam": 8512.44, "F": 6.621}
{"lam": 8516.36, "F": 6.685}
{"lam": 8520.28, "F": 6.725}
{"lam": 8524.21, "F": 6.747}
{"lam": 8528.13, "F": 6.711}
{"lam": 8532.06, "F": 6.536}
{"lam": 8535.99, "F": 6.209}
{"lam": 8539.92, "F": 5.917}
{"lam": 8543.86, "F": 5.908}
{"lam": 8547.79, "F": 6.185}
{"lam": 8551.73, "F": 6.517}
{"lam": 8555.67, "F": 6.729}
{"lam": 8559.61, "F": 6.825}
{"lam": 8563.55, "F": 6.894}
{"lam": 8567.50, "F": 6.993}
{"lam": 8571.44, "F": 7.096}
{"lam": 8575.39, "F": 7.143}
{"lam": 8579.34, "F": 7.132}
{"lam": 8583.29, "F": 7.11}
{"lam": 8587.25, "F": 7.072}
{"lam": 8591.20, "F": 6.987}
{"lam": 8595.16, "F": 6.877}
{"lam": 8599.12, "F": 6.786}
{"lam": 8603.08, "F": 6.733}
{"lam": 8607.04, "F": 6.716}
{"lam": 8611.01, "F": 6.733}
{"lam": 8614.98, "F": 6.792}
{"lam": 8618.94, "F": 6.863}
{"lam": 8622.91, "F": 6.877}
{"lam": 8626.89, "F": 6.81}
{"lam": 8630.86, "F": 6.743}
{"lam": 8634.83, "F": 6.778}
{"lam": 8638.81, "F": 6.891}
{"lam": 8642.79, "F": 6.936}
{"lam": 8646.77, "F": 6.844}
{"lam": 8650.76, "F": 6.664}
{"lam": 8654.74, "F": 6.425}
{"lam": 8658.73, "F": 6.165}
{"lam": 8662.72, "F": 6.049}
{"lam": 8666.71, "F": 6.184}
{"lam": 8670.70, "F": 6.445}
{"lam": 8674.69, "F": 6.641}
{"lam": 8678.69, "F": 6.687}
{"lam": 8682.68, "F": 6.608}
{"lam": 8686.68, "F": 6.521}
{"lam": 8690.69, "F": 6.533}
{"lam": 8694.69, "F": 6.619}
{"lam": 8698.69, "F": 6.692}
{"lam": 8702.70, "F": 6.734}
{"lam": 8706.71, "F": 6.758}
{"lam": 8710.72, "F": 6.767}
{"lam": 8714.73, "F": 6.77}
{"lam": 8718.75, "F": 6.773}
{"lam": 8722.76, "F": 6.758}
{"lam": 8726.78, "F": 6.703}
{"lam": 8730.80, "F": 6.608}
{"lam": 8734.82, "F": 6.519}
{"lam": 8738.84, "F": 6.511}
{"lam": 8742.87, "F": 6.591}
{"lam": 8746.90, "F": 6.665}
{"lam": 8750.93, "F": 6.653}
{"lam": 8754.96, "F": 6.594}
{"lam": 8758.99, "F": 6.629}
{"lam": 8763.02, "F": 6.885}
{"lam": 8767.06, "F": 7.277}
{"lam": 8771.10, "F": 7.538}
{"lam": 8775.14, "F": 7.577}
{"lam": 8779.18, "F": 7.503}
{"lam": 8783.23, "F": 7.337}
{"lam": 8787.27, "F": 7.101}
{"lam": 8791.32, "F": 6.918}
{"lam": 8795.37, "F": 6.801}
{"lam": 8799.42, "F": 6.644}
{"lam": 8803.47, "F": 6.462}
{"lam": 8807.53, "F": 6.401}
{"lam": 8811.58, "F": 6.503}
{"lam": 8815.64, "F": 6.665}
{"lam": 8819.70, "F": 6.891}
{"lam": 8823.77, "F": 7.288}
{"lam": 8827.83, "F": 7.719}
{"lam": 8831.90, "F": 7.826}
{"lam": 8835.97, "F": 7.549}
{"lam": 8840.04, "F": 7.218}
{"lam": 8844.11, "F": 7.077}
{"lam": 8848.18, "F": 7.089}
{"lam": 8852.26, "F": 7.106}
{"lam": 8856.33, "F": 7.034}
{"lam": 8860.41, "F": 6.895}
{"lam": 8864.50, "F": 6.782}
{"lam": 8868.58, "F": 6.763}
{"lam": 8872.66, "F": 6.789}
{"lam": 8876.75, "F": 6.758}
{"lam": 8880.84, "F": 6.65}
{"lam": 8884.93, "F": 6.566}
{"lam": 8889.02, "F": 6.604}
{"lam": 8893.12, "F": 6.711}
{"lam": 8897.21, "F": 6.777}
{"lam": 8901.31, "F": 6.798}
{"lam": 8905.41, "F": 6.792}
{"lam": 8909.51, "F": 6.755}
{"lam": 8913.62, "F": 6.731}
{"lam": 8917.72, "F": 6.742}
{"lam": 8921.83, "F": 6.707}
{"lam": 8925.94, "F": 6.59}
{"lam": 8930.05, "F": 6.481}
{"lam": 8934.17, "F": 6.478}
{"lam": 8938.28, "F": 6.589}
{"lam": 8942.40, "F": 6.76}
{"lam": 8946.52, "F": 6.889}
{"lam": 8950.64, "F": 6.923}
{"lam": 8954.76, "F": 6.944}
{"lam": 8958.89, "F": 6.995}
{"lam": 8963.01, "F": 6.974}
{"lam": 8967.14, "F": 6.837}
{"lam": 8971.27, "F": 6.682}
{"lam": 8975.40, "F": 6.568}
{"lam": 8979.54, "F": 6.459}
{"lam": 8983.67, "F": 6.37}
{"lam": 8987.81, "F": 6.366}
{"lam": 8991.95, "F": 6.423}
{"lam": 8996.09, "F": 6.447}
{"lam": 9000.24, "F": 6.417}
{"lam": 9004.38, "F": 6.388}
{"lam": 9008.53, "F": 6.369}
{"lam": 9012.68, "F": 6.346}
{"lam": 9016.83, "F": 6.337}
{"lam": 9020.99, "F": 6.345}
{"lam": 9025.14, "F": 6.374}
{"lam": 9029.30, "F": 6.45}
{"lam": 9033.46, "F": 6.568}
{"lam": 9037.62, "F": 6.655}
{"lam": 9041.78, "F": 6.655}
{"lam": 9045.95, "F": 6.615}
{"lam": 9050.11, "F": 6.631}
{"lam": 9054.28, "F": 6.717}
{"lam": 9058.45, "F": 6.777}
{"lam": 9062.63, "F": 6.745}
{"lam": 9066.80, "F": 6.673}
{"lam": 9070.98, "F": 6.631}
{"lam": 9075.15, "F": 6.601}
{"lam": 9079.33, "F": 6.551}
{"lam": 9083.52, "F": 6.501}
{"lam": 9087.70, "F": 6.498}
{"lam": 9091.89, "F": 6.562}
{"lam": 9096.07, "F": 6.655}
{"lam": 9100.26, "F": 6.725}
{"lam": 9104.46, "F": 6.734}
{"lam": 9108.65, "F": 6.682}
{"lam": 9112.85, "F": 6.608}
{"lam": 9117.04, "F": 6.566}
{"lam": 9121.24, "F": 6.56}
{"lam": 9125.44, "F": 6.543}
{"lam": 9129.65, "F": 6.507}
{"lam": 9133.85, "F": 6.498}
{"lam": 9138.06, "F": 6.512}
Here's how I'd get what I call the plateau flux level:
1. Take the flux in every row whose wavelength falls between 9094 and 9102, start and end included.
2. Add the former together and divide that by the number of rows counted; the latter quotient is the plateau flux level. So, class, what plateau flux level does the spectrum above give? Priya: 6.69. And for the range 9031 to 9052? 6.62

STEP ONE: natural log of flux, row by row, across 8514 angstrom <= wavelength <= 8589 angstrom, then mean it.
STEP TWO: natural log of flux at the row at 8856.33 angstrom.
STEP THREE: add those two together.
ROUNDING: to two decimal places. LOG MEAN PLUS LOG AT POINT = 3.85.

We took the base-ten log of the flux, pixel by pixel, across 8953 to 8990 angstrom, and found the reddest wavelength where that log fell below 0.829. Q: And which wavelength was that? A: 8987.81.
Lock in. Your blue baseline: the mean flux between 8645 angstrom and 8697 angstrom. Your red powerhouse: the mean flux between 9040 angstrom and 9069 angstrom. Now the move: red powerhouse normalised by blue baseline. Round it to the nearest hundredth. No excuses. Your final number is 1.03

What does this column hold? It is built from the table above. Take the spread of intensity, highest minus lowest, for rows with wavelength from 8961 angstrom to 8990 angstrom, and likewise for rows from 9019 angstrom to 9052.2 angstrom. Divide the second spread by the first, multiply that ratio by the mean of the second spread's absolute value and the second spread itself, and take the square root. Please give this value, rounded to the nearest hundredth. 0.40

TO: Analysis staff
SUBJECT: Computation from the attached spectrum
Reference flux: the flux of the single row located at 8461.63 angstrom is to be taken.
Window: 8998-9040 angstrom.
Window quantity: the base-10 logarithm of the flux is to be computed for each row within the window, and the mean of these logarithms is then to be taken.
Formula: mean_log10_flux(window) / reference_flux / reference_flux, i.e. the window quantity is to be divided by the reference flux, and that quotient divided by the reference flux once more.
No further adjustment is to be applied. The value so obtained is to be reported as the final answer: 0.0146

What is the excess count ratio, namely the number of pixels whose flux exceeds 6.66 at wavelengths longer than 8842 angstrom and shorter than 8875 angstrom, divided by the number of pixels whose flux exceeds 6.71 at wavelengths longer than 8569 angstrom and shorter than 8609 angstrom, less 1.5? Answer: -0.70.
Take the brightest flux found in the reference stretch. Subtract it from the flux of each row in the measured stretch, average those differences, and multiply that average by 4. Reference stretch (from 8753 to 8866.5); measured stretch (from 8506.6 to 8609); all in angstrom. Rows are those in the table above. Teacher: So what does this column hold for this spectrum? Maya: -4.5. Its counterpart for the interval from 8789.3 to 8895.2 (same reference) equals -3.7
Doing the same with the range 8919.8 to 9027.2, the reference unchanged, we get -5.0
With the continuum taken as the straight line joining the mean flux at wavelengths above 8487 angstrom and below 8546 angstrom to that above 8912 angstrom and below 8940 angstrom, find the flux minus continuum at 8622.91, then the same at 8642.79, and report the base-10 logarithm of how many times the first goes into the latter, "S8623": 0.1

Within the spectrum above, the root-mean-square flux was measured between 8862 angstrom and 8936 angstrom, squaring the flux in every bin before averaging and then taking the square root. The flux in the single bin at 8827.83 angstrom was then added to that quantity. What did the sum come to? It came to 14.4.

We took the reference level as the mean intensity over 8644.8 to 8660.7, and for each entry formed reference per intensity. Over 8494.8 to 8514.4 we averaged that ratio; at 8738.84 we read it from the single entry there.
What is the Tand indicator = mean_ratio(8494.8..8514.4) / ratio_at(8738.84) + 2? 3.01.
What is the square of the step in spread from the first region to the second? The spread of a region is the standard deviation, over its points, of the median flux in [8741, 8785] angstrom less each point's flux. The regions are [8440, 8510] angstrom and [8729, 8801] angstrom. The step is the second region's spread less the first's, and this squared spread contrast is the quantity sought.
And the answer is 0.003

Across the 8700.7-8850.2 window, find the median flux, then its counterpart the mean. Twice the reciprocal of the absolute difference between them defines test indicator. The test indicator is 13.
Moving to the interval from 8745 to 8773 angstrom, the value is 9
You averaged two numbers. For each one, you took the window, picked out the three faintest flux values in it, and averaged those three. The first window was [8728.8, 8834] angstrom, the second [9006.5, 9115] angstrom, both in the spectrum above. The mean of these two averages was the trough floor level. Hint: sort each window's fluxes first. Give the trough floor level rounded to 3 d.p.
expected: 6.399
